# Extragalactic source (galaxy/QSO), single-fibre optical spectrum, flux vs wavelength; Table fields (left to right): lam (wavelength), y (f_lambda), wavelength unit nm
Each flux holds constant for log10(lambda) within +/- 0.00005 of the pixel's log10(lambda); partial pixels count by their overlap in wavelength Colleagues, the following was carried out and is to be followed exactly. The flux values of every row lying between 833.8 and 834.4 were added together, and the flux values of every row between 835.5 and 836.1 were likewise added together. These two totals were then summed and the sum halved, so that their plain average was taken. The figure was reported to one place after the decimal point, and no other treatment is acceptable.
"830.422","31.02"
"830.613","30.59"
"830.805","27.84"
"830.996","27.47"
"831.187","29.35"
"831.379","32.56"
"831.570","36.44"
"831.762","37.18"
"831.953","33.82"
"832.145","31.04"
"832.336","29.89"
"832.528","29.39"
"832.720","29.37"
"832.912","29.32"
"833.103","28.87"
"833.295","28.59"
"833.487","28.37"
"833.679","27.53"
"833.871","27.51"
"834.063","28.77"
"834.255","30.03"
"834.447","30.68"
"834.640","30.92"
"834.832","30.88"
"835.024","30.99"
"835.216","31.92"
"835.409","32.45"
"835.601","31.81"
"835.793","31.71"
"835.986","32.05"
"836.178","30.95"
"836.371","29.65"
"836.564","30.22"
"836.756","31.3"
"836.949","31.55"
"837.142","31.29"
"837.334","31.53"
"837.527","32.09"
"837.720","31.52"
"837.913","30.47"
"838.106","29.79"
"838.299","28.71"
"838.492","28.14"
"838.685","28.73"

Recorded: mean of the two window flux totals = 90.9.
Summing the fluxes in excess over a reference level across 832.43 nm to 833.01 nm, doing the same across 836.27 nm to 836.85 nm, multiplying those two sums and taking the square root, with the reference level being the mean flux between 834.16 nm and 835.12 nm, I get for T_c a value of 1.9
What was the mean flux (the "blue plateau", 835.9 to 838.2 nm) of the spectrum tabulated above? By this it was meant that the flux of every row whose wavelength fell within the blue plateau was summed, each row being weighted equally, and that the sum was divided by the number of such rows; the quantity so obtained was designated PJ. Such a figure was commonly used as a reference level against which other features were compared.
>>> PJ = 31.0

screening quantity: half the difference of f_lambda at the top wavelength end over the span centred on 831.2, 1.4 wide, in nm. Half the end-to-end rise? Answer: 3.3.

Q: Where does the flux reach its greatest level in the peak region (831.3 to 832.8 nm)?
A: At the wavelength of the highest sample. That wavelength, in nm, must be 831.762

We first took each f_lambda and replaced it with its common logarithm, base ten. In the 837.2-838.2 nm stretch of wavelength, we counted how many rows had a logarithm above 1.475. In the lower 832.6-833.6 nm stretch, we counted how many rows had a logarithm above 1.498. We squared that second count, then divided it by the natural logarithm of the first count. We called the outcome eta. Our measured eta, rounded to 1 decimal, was 0.0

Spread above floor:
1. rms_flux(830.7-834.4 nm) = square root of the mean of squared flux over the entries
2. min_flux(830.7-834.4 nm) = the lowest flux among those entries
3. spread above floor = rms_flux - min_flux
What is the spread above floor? 2.8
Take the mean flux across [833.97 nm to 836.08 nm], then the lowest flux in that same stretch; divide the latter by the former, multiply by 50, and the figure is 46.2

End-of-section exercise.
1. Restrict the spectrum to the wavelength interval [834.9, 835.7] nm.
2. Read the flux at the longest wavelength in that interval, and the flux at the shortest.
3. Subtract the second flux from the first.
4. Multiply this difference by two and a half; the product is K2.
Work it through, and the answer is 2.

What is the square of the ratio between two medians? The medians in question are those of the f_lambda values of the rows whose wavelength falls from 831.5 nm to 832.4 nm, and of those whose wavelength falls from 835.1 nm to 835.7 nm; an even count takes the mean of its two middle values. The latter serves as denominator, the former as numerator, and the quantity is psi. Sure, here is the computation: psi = 1.12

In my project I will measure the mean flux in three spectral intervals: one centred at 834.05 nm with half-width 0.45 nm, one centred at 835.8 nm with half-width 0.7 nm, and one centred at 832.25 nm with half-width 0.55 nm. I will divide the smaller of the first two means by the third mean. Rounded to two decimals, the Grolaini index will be 0.91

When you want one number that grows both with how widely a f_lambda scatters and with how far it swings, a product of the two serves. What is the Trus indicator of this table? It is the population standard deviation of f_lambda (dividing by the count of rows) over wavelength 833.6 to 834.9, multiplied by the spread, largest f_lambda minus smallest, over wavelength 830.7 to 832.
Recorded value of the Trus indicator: 14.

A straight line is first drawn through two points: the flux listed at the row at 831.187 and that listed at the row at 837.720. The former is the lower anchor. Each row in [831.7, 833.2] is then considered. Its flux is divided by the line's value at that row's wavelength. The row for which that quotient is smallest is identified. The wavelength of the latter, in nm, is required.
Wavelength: 833.103 nm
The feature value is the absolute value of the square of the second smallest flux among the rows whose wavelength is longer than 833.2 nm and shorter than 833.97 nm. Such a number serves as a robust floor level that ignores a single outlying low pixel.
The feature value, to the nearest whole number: 758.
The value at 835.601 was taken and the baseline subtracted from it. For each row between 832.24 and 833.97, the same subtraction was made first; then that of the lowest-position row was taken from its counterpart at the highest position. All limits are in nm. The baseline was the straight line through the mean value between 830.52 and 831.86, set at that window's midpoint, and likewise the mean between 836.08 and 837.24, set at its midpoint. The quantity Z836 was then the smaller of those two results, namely -2.2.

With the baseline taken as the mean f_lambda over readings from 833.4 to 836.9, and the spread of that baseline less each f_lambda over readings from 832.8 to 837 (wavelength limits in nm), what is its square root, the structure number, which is 1.2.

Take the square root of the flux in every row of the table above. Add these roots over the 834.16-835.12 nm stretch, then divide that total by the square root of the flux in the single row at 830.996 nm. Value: 5.29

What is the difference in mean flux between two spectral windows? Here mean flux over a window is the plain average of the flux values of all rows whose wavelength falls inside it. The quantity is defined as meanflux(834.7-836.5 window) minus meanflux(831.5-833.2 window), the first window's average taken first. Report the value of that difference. 0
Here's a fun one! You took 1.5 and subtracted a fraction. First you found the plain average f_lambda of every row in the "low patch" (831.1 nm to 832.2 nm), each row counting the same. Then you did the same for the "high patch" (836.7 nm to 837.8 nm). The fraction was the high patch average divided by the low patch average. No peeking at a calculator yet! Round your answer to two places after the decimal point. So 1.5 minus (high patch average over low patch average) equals 0.56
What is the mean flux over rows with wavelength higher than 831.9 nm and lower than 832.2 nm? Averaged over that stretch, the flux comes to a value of 32.4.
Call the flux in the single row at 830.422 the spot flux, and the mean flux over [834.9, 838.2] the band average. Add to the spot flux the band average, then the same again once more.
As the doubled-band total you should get 93.5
